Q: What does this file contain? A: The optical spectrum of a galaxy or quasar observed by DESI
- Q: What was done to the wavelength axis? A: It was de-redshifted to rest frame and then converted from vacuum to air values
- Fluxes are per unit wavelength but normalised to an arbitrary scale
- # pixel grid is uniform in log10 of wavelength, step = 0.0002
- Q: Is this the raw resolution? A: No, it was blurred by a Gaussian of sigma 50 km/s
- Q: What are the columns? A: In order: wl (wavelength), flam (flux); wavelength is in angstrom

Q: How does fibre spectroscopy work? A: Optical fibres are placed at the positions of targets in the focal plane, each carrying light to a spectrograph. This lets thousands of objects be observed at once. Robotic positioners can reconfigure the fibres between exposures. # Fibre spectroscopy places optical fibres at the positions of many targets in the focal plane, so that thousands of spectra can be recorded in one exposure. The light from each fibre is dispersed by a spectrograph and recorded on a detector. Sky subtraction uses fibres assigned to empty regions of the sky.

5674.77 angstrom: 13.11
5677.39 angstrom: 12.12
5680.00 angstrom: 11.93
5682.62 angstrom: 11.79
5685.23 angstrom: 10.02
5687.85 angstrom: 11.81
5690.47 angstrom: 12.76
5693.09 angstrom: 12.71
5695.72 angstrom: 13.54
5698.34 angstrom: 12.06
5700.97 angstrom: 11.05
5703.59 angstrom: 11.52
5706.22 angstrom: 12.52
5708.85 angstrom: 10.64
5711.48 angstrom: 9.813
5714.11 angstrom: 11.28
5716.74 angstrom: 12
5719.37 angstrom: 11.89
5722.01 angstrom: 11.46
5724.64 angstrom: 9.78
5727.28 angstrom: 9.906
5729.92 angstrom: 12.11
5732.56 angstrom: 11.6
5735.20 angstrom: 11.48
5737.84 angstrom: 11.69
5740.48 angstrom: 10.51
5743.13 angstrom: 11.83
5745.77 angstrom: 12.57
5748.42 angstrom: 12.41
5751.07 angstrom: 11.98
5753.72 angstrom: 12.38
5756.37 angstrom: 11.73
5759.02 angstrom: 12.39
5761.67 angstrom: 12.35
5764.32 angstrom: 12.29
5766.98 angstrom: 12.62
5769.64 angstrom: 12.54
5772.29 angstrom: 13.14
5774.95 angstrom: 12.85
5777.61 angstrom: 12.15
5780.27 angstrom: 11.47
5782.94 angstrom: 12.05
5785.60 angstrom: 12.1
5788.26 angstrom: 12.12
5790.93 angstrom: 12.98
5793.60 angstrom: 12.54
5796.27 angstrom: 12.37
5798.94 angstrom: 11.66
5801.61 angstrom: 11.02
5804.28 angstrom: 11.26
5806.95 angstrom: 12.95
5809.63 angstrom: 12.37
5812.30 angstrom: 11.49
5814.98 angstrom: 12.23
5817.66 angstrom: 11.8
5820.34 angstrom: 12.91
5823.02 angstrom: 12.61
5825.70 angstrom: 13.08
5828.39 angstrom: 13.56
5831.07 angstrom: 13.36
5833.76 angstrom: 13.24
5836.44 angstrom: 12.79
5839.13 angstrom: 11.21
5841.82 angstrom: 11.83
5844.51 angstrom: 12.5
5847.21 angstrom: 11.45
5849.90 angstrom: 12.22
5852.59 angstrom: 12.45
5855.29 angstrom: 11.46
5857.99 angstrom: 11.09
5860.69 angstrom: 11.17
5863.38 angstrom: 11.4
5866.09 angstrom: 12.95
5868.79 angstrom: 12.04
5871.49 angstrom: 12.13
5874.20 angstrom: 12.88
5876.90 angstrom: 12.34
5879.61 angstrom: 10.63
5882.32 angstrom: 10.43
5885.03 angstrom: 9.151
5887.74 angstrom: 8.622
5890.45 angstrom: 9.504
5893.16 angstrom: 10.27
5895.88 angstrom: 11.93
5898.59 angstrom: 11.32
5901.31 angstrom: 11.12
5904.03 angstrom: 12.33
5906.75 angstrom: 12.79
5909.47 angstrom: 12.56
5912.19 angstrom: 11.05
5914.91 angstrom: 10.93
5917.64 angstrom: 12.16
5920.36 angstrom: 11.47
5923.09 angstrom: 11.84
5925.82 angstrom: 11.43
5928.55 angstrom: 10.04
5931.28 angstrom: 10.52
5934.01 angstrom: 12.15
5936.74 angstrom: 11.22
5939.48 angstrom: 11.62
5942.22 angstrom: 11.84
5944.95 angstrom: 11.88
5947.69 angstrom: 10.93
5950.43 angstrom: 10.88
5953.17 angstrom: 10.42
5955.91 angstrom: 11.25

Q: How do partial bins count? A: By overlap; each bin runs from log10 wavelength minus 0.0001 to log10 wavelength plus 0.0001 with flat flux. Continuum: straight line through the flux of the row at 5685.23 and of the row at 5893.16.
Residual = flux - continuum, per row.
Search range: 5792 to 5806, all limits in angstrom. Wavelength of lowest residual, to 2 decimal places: 5801.61 angstrom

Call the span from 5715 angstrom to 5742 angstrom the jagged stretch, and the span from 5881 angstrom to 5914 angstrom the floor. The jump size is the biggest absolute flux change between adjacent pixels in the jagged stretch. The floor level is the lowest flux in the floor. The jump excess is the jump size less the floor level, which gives -6.4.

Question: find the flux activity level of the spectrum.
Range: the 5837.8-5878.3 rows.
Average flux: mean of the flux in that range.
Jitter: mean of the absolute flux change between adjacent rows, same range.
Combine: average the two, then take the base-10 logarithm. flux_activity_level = 0.798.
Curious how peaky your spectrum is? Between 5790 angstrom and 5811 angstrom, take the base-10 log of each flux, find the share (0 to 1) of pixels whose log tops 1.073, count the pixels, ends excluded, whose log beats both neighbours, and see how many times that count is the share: 1.6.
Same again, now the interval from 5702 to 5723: 5.3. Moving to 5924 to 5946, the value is 2.7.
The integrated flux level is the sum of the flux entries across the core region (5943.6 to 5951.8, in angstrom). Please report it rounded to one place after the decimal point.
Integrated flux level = 33.7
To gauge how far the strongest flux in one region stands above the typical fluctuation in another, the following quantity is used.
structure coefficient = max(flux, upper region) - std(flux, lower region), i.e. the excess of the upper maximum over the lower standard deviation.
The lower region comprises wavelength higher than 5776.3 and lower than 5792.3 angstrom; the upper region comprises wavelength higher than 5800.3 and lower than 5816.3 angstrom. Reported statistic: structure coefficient 12.5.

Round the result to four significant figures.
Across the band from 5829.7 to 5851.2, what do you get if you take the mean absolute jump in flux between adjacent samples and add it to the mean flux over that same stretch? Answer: 13.08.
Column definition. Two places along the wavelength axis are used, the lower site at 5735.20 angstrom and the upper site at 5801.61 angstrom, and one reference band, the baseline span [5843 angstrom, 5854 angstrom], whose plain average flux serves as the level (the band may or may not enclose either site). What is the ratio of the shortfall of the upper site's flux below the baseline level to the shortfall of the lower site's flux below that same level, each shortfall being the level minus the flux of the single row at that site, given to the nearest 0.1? 1.7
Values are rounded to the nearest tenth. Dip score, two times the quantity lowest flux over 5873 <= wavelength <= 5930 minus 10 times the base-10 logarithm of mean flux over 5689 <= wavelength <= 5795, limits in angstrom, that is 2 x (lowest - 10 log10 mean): -4.3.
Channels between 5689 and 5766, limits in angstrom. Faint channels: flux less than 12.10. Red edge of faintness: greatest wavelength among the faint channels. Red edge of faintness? 5756.37 angstrom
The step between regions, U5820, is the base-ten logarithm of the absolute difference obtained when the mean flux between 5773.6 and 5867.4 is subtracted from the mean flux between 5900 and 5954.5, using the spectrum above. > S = -0.1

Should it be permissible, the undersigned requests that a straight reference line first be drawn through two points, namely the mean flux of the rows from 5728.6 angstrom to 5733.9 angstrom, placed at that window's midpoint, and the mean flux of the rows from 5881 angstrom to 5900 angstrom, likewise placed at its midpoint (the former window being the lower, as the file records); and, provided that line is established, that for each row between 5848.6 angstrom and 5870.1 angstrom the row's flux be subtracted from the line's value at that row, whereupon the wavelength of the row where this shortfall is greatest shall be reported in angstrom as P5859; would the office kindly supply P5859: 5857.99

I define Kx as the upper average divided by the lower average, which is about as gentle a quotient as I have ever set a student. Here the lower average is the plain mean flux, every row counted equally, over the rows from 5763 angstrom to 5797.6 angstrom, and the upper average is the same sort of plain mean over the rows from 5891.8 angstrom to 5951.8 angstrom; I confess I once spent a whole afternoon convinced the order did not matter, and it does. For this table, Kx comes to 0.925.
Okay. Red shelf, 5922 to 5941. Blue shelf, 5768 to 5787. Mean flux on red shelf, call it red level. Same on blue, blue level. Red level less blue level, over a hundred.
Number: -0.011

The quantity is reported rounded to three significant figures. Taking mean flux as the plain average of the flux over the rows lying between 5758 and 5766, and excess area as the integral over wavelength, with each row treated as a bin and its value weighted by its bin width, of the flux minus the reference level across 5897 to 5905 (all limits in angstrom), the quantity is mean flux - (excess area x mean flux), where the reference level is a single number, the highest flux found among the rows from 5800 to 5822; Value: 149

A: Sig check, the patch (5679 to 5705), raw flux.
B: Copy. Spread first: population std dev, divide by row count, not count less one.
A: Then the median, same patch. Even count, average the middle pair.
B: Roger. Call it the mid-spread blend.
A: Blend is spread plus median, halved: 6.40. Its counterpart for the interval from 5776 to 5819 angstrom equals 6.33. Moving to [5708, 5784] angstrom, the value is 6.42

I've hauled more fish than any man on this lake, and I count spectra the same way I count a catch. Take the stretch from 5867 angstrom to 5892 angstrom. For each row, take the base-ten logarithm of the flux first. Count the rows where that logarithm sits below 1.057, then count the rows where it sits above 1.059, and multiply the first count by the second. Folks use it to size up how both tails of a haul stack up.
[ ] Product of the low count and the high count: 20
